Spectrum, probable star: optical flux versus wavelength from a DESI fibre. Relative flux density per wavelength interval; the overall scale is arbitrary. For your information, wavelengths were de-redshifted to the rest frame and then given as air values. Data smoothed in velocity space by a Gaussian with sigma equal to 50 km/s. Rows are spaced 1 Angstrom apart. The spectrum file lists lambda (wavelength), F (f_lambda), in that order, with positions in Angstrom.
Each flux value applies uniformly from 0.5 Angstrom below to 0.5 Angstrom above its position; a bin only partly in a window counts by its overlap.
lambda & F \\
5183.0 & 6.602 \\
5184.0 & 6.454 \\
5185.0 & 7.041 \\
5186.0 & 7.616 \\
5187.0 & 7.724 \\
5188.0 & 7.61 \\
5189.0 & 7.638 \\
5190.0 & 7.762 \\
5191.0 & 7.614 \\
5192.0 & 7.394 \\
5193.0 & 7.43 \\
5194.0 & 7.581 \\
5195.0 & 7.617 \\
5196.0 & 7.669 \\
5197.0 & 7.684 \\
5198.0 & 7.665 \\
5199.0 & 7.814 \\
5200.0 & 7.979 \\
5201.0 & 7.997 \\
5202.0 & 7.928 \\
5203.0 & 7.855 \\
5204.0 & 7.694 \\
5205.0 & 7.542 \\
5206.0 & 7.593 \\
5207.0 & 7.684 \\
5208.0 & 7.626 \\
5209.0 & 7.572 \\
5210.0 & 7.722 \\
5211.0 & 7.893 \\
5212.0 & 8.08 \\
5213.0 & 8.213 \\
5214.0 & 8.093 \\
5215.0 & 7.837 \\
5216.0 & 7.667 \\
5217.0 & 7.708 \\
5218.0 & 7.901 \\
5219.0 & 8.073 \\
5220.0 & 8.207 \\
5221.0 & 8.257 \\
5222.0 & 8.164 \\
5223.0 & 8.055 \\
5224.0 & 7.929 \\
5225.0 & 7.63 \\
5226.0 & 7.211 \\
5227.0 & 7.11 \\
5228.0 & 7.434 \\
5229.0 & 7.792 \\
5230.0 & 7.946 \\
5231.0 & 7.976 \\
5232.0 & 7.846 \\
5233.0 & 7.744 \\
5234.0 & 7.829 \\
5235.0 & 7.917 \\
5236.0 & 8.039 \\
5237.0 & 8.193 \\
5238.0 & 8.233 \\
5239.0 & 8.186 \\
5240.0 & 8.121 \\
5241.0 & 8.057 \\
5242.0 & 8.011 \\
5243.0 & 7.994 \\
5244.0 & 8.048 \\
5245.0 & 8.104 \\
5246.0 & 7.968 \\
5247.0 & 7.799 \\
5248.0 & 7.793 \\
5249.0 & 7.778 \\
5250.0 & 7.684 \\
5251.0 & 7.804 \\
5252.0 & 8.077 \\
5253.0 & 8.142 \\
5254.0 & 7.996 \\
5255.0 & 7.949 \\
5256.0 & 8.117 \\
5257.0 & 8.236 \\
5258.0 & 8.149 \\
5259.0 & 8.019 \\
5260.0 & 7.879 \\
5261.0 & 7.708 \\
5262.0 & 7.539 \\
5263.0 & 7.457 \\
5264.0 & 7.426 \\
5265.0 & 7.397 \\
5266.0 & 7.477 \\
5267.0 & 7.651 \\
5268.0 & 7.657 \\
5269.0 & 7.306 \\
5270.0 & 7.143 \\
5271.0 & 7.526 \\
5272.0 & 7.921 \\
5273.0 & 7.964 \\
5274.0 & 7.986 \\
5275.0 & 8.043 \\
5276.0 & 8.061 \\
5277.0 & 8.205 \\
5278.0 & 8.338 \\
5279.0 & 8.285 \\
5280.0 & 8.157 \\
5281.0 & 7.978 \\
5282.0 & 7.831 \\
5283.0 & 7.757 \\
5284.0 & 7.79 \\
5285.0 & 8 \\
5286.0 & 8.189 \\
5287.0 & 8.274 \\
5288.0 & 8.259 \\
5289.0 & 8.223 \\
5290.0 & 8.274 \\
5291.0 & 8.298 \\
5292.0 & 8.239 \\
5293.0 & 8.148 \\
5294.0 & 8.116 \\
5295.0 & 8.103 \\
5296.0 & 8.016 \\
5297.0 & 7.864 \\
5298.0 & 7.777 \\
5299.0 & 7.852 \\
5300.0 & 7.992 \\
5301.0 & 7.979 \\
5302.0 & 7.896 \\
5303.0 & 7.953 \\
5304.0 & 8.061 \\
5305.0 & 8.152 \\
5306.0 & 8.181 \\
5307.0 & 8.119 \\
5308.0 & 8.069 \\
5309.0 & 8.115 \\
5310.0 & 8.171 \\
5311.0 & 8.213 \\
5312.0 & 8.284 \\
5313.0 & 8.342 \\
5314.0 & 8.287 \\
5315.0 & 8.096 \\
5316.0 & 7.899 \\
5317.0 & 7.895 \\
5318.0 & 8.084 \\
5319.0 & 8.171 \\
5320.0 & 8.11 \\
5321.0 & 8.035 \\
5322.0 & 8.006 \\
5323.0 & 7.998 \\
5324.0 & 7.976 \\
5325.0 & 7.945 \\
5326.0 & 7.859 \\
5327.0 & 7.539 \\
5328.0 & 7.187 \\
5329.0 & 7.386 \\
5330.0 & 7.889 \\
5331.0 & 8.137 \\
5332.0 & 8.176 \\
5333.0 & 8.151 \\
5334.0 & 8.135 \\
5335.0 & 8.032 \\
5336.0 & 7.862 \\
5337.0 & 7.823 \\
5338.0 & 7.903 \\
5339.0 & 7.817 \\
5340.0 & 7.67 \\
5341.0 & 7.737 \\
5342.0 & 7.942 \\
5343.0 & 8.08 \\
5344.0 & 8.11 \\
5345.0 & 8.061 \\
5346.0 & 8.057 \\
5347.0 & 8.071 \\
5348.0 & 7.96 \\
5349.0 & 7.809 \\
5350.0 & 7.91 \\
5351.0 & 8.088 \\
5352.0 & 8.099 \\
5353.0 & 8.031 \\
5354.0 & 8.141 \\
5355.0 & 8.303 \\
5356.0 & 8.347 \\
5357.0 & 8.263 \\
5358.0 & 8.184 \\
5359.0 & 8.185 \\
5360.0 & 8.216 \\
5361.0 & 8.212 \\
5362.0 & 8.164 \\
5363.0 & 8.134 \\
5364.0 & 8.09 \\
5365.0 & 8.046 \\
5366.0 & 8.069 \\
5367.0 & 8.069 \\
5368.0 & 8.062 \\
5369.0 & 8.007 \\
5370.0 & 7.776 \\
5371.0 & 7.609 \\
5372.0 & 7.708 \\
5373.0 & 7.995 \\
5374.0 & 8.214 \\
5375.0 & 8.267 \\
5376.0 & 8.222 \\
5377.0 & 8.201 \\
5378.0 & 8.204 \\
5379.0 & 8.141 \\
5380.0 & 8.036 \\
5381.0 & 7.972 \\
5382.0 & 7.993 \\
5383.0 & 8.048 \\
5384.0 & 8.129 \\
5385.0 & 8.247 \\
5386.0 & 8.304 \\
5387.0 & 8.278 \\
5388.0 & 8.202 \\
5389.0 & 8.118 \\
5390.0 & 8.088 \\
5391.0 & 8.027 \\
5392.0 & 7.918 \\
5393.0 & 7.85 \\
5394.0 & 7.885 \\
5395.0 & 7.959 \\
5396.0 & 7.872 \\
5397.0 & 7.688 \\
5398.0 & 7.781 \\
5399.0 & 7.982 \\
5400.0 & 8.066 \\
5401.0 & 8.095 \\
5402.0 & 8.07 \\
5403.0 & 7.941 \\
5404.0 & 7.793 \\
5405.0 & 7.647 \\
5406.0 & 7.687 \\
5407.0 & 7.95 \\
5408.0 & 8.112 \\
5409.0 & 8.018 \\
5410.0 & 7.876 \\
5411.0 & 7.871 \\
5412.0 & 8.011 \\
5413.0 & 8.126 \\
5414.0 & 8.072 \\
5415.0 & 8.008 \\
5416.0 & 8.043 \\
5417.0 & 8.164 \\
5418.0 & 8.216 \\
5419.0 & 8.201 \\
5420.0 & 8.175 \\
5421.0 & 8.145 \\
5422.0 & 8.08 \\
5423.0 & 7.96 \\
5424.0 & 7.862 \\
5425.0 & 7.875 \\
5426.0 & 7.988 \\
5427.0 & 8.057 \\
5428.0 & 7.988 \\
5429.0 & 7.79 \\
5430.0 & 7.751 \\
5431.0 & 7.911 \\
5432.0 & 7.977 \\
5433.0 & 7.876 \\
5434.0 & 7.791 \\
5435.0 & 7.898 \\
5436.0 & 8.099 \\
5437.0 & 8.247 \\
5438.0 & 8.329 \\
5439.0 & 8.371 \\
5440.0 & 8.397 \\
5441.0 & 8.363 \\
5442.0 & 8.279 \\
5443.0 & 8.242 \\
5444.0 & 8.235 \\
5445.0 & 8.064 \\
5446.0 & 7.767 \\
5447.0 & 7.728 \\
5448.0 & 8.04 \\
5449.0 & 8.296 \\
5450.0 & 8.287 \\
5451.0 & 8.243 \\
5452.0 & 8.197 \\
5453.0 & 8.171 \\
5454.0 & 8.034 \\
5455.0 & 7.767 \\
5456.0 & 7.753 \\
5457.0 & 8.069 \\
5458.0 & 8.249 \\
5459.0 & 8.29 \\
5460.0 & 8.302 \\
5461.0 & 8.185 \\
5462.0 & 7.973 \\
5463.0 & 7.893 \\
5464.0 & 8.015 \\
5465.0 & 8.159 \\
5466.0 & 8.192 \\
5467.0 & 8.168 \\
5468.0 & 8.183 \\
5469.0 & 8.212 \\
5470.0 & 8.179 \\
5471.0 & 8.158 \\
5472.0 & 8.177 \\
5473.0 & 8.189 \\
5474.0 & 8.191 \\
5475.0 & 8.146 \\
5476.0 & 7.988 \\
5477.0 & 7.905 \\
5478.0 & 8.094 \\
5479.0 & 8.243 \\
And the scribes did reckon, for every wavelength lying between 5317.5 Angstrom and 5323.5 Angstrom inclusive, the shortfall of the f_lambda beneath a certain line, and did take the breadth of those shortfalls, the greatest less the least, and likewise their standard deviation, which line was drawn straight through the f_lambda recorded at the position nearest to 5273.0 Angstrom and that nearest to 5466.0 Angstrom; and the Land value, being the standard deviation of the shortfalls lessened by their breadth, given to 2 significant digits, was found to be -0.11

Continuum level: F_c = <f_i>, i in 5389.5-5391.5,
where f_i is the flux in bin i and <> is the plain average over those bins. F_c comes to 8.06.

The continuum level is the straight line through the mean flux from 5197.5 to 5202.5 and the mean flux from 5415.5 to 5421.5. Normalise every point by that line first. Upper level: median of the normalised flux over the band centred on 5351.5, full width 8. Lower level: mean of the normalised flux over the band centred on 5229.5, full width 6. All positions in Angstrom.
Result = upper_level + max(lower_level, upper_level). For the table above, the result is 2.00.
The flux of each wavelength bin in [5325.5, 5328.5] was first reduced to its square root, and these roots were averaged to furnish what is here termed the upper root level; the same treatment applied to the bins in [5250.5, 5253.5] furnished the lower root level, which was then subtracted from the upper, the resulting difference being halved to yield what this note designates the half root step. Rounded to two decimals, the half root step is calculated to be -0.04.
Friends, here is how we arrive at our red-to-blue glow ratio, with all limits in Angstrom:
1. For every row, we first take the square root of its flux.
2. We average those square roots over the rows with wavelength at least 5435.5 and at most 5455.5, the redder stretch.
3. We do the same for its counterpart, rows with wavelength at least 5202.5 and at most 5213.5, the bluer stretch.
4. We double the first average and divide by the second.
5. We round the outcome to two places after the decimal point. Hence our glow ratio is 2.05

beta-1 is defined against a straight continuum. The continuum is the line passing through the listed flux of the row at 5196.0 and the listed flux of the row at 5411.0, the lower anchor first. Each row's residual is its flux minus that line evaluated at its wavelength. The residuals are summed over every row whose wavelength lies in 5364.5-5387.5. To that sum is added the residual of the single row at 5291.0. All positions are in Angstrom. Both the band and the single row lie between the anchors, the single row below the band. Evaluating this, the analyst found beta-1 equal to 6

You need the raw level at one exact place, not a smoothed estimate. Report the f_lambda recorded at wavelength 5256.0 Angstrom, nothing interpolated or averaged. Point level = 8.117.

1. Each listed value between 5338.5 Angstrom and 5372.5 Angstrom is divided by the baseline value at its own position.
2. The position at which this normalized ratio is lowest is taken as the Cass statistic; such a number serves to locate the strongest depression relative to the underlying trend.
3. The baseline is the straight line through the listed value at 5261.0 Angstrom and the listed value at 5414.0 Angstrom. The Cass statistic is 5371.0 Angstrom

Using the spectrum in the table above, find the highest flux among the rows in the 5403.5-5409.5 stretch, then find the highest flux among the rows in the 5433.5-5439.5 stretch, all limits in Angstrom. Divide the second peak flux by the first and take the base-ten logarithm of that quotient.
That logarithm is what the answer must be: 0.014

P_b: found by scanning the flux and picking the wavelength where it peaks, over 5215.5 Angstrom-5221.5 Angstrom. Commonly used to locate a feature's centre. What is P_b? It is 5221.0 Angstrom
